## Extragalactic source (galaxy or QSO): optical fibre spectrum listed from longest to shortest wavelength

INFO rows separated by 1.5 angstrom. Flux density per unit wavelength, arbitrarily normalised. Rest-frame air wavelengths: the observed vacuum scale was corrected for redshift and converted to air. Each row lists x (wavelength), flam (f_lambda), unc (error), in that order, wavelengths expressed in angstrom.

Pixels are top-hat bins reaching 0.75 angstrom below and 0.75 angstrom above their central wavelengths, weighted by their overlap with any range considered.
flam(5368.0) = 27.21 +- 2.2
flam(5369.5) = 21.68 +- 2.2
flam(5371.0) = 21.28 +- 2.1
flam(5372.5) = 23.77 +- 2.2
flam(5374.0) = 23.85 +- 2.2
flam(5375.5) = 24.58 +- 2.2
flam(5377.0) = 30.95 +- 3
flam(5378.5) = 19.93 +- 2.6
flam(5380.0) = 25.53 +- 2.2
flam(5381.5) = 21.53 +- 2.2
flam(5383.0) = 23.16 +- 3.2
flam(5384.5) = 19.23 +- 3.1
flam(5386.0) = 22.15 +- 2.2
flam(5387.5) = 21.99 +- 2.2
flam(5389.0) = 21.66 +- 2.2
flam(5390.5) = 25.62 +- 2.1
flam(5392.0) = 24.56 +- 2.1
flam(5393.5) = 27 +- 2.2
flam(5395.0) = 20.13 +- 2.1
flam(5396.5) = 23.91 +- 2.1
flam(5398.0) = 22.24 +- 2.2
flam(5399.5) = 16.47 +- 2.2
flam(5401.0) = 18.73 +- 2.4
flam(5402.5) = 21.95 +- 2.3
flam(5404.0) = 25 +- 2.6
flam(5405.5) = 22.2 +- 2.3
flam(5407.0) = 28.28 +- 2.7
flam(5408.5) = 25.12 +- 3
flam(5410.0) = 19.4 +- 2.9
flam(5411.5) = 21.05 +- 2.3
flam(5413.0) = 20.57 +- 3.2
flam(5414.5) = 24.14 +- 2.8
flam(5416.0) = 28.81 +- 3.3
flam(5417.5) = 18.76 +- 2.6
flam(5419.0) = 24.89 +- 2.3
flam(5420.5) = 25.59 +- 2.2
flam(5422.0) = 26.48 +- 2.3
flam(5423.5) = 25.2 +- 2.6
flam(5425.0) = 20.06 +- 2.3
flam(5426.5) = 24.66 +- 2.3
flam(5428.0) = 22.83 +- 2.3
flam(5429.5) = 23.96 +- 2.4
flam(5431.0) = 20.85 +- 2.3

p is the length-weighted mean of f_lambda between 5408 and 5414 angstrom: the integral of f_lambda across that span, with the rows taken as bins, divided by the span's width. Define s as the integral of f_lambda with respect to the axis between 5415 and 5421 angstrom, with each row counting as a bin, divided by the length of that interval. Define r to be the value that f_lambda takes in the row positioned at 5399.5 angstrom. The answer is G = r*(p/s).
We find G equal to 14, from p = 21.5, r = 16.47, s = 24.5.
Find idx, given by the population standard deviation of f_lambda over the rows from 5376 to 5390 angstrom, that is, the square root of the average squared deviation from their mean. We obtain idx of 3.31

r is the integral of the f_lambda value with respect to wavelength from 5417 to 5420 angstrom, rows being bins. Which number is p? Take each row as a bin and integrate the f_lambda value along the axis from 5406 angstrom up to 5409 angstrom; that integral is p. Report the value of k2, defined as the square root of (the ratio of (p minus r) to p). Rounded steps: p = 79.4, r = 67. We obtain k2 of 0.39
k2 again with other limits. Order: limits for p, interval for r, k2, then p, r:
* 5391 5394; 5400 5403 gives 0.47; 77.0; 60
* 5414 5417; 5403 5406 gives 0.31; 78.1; 71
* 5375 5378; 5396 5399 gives 0.42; 82.1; 67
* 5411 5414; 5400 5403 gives 0.24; 63.2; 60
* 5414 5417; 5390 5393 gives 0.18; 78.1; 76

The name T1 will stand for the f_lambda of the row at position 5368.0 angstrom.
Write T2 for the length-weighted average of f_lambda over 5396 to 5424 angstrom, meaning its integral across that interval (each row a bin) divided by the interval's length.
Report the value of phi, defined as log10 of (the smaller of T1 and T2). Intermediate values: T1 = 27.21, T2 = 23.07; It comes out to 1.36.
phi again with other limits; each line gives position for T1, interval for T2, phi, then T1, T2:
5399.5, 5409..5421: 1.22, 16.47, 22.89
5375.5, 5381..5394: 1.36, 24.58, 22.94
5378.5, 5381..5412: 1.30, 19.93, 22.47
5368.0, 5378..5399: 1.36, 27.21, 22.72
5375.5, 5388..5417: 1.36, 24.58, 22.95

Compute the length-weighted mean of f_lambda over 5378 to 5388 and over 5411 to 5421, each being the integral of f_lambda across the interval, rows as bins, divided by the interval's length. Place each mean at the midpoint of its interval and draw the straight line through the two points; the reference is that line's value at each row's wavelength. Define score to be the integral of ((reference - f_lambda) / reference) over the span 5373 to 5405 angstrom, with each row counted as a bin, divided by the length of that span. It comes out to -0.03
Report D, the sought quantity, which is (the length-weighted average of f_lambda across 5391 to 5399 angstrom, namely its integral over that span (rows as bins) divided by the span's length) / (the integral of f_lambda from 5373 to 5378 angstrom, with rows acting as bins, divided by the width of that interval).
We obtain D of 0.90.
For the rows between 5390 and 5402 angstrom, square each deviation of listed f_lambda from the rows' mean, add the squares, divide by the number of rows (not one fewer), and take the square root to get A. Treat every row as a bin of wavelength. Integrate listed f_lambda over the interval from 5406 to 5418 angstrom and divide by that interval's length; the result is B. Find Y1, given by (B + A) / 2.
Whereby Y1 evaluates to 13.4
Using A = 3.40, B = 23.3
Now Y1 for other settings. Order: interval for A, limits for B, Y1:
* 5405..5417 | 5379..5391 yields 12.9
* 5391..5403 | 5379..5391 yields 12.8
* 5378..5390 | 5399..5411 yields 12.0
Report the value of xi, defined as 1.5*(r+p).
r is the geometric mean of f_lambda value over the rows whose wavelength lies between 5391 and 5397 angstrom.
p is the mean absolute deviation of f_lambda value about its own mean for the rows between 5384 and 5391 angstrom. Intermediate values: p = 1.4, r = 23.8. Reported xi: 38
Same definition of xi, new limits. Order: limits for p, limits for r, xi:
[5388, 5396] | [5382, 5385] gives 35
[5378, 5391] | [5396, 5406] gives 34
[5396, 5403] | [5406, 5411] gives 40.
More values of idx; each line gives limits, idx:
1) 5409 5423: 3.29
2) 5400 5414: 2.92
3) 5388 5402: 3.21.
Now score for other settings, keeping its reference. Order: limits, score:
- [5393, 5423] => 0.00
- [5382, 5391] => 0.00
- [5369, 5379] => -0.11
